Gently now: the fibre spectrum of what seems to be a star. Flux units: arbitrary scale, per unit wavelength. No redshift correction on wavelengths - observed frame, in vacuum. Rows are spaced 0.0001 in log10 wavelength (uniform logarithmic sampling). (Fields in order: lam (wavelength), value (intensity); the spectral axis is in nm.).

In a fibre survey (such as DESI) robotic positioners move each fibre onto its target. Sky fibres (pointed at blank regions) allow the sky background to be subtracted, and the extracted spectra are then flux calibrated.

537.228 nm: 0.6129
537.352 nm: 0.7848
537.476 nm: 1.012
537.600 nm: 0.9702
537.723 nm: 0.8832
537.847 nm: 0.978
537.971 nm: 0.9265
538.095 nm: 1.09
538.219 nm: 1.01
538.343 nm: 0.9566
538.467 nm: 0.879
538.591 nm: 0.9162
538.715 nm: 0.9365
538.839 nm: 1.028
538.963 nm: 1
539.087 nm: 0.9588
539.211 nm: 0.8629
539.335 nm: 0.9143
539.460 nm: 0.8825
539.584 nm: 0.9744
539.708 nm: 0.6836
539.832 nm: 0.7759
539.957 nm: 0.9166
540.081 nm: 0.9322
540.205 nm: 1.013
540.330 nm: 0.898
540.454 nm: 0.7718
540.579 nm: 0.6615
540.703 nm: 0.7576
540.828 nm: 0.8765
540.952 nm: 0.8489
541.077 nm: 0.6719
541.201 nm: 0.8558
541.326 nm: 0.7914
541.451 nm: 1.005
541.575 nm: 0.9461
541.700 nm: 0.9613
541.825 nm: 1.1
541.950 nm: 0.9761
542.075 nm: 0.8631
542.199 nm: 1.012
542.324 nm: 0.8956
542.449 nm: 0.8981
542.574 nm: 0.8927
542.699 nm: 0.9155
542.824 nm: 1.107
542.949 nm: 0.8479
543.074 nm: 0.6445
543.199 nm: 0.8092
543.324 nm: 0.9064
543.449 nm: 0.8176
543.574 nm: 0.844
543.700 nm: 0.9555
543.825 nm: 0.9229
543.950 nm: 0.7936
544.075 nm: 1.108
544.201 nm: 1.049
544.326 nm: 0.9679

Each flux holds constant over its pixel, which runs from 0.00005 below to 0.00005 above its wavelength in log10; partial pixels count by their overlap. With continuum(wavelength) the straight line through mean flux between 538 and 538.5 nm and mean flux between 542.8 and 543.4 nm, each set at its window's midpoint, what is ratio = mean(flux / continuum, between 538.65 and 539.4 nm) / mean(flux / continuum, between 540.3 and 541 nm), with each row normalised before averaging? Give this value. 1.13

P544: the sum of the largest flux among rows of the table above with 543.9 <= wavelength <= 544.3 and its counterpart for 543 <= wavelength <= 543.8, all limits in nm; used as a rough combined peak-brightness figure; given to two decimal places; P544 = 2.06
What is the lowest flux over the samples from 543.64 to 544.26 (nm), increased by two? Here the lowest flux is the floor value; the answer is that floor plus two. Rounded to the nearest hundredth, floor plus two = 2.79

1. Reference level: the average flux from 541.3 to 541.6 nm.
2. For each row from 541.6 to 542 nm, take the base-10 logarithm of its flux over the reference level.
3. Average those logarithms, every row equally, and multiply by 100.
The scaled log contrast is 4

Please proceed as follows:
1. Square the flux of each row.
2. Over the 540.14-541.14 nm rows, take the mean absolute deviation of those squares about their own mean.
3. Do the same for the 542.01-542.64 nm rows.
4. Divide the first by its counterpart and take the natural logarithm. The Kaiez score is 0.74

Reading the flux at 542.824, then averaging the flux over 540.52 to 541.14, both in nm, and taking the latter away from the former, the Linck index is 0.34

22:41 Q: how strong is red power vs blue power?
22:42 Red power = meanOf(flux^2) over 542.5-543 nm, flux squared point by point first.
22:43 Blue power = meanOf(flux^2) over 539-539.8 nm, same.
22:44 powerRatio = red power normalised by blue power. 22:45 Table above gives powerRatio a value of 1.1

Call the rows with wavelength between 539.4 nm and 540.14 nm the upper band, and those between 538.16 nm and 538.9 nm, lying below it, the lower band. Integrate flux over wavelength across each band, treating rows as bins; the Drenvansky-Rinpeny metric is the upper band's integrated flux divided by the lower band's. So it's 0.90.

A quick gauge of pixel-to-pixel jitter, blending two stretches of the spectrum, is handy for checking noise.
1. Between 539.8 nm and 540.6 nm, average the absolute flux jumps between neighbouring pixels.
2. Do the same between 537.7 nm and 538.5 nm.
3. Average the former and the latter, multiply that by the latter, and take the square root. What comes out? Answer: 0.090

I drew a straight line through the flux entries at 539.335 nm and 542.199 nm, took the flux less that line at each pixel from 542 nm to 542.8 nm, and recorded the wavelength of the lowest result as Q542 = 542.075 nm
